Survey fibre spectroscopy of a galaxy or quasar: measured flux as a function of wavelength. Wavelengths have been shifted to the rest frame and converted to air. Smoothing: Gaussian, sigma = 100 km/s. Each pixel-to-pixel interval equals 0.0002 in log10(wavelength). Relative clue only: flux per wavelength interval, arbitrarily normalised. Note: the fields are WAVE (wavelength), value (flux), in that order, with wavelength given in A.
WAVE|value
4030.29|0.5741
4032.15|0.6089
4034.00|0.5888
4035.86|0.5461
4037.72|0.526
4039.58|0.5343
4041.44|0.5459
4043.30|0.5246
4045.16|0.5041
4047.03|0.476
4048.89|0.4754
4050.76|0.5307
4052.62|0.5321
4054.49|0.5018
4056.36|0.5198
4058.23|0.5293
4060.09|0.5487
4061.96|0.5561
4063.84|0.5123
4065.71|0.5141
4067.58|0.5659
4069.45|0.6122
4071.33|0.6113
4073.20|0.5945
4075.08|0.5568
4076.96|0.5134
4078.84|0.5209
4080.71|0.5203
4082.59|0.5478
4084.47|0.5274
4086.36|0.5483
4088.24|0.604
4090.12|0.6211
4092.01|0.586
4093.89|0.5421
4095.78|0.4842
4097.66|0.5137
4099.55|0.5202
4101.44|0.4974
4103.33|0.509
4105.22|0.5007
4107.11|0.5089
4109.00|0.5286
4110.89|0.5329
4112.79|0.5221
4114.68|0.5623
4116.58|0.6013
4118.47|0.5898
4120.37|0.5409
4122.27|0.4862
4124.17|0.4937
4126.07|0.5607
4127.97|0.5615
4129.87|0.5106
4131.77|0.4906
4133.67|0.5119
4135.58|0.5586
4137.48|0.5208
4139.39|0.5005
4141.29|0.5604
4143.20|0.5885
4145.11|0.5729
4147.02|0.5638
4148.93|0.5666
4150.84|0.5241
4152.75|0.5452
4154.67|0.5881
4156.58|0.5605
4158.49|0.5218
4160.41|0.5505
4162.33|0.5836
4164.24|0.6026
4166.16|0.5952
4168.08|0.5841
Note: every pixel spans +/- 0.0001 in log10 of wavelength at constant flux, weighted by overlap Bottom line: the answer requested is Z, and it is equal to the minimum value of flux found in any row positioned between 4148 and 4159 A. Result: 0.5218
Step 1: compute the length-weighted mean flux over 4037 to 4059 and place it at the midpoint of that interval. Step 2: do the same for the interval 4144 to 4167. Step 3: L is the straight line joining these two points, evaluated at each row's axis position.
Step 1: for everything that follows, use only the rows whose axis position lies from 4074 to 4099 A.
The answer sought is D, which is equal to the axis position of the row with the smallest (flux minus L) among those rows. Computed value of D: 4095.78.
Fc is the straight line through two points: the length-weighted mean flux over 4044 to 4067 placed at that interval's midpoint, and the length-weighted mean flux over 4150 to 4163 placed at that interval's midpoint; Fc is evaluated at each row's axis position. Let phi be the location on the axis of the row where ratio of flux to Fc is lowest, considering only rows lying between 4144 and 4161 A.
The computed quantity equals 4158.49 A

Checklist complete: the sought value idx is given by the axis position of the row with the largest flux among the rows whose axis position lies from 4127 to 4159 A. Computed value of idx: 4143.20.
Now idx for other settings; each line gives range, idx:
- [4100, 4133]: 4116.58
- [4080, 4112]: 4090.12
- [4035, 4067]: 4061.96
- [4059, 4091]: 4090.12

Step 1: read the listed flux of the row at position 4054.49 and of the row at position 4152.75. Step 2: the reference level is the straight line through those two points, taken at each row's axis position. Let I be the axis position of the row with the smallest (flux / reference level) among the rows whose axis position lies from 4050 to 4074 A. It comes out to 4054.49 A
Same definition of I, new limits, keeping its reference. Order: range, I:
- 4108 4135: 4122.27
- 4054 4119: 4095.78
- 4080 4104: 4095.78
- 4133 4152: 4139.39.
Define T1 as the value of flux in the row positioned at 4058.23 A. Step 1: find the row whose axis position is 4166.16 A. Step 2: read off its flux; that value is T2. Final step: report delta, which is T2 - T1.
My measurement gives 0.07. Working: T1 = 0.5293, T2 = 0.5952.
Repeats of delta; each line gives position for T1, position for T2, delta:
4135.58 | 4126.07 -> 0.00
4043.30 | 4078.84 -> 0.00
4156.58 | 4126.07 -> 0.00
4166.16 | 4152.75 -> -0.05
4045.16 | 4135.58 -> 0.05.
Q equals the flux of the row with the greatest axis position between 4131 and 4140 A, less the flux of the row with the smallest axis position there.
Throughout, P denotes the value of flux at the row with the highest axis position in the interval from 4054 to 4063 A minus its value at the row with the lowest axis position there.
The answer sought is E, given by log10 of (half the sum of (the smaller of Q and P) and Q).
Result -2.0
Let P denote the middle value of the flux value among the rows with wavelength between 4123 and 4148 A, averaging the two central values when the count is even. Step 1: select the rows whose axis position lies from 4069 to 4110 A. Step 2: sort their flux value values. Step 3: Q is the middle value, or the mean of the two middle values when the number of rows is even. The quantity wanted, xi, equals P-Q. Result 0.031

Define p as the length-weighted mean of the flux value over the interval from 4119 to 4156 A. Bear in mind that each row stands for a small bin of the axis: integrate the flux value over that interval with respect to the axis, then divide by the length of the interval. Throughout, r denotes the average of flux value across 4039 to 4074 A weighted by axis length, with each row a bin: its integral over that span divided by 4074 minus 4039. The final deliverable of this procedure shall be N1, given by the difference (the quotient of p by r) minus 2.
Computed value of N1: -0.993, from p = 0.540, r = 0.536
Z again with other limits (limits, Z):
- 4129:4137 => 0.4906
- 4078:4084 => 0.5203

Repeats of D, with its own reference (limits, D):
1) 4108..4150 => 4122.27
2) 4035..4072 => 4048.89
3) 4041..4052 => 4048.89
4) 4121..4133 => 4122.27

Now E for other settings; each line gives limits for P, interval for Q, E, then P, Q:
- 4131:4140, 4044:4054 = -1.7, 0.010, 0.03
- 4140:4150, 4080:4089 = -1.3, 0.006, 0.08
